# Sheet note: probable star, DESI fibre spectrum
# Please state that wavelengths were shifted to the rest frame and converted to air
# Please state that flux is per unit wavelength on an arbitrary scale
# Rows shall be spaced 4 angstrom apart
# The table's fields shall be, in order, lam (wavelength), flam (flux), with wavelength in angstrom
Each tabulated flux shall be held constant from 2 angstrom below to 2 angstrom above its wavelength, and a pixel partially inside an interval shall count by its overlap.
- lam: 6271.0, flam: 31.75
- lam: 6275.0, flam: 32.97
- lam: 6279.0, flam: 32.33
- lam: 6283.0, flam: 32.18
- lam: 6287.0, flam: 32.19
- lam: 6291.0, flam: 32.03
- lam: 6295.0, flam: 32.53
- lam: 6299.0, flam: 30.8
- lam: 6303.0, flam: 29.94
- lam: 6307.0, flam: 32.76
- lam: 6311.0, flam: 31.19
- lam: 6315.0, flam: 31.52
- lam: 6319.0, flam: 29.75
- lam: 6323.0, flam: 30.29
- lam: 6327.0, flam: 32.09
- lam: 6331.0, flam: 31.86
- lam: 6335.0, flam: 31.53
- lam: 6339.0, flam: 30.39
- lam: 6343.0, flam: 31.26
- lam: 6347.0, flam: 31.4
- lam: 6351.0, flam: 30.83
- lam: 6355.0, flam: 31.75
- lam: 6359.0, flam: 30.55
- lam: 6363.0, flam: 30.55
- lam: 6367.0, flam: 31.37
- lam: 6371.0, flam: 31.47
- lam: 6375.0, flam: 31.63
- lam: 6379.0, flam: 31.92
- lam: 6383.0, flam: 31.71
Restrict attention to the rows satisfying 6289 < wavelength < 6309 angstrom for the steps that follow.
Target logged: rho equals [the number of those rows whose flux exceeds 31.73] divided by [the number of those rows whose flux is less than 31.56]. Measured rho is 1.50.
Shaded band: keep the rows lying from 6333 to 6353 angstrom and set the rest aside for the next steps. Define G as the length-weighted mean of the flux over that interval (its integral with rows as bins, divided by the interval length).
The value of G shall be 31.08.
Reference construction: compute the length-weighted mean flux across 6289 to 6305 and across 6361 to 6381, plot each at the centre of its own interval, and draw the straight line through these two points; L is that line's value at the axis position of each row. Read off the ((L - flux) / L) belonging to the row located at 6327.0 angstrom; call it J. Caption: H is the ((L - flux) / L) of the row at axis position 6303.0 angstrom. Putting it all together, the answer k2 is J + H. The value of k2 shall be 0.02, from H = 0.044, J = -0.024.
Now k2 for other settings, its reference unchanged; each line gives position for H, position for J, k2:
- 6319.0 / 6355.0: 0.04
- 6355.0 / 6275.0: -0.07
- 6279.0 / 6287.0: -0.06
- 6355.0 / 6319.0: 0.04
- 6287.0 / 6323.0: 0.01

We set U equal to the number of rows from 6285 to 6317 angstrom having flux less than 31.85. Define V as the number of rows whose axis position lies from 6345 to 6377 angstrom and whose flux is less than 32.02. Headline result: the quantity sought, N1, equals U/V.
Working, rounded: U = 4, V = 8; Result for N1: 0.5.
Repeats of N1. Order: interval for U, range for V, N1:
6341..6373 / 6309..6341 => 1.1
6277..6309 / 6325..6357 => 0.3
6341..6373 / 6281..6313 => 2.7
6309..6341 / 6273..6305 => 3.0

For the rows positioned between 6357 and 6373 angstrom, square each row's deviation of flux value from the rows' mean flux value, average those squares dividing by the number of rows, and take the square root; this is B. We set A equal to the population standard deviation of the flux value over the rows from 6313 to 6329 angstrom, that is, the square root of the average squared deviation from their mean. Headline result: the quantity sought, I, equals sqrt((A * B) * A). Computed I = 0.6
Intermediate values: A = 0.93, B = 0.44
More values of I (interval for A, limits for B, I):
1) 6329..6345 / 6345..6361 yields 0.4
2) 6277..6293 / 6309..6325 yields 0.1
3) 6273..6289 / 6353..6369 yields 0.2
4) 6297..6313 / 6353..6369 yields 0.7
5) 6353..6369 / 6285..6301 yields 0.4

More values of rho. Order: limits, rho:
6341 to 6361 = 0.25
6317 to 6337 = 0.67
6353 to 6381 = 0.50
